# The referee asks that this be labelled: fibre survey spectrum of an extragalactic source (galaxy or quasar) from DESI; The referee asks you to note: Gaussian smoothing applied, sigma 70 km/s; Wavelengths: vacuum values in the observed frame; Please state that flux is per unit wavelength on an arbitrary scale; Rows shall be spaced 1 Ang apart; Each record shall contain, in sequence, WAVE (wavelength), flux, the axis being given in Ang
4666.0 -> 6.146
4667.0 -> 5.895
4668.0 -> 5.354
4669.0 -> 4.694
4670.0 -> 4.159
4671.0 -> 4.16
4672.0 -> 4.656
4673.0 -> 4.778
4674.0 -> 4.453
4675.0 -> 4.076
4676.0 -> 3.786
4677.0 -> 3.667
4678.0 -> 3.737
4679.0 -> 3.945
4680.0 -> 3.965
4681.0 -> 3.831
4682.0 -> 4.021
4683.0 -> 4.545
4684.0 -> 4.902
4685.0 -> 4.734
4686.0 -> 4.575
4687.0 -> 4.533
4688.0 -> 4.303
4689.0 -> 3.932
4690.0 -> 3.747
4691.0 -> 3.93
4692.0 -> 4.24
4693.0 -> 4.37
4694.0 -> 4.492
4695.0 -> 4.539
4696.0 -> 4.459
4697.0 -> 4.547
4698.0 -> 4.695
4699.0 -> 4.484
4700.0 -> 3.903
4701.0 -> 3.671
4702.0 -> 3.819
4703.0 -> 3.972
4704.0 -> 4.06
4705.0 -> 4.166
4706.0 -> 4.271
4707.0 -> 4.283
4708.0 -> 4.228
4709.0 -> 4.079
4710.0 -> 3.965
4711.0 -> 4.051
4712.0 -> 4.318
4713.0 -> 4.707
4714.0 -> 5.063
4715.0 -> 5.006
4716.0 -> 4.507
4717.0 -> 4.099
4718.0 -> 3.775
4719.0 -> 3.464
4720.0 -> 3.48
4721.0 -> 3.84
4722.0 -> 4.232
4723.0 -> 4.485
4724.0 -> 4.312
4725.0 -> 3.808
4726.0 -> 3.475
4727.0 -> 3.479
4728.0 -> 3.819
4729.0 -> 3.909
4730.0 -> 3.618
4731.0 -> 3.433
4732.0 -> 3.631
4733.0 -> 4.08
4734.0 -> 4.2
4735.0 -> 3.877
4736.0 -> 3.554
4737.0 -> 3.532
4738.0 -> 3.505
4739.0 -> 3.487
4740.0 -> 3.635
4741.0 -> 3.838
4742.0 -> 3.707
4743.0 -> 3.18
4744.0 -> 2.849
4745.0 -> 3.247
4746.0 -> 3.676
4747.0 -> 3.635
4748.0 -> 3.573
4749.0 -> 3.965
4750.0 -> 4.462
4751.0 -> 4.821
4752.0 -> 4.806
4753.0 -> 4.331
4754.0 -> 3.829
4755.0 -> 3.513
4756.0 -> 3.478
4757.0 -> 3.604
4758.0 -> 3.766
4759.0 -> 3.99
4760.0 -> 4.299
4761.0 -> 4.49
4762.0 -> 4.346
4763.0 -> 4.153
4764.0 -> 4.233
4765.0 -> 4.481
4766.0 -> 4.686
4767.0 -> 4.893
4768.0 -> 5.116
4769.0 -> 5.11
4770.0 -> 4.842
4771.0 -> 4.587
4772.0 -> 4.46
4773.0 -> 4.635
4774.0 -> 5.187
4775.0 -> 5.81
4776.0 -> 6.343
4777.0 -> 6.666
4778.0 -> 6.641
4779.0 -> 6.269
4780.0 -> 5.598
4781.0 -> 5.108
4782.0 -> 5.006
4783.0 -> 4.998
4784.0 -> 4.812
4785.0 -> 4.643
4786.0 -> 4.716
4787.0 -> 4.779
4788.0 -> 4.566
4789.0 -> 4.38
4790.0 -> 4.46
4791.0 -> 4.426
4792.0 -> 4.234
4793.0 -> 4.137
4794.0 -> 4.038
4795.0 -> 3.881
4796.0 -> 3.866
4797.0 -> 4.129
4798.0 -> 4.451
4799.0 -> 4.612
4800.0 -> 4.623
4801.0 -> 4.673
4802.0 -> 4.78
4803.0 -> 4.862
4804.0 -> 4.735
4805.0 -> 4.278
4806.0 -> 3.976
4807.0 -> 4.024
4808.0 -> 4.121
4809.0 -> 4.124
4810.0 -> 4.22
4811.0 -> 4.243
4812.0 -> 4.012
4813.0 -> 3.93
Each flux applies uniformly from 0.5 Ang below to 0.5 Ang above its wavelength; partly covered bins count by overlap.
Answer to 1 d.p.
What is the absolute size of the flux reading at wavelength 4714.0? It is 5.1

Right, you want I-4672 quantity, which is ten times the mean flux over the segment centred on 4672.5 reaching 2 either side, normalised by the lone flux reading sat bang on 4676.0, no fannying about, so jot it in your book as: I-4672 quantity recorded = 11.9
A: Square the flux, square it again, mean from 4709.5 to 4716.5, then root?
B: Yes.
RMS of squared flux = 20.9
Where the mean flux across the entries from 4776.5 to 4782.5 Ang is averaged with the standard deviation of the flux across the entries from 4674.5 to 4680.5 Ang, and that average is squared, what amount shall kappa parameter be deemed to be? 9.1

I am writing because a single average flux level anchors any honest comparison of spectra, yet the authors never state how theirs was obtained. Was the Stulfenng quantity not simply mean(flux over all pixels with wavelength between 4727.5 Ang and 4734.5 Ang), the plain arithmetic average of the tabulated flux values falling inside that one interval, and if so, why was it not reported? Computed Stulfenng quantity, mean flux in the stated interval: 3.81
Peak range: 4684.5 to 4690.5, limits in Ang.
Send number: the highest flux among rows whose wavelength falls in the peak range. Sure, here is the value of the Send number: 4.734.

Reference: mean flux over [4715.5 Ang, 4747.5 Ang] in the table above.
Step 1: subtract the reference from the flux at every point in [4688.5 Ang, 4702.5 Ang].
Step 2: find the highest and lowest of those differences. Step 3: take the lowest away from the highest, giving 1.0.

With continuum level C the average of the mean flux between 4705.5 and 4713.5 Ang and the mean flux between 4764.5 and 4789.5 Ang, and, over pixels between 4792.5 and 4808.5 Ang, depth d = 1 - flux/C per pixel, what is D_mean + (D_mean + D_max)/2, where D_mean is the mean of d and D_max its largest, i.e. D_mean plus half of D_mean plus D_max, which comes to 0.20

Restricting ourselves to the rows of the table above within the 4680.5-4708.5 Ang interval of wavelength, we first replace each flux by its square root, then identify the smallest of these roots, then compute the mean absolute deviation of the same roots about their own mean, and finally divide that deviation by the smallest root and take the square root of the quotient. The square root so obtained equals 0.19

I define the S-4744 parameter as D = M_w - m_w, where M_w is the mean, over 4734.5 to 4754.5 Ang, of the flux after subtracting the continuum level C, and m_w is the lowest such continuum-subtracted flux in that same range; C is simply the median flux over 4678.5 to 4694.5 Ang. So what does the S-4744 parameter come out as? 0.93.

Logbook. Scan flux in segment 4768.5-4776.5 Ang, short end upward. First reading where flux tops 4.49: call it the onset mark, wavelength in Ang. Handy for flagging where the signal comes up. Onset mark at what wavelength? 4769.0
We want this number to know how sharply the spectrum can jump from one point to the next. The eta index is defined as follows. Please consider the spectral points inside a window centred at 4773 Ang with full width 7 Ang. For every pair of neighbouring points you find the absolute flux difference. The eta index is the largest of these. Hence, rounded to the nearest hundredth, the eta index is 0.62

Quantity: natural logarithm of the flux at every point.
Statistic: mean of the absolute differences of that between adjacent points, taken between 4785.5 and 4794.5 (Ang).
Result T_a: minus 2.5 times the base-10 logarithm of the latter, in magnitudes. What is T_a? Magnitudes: 3.9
